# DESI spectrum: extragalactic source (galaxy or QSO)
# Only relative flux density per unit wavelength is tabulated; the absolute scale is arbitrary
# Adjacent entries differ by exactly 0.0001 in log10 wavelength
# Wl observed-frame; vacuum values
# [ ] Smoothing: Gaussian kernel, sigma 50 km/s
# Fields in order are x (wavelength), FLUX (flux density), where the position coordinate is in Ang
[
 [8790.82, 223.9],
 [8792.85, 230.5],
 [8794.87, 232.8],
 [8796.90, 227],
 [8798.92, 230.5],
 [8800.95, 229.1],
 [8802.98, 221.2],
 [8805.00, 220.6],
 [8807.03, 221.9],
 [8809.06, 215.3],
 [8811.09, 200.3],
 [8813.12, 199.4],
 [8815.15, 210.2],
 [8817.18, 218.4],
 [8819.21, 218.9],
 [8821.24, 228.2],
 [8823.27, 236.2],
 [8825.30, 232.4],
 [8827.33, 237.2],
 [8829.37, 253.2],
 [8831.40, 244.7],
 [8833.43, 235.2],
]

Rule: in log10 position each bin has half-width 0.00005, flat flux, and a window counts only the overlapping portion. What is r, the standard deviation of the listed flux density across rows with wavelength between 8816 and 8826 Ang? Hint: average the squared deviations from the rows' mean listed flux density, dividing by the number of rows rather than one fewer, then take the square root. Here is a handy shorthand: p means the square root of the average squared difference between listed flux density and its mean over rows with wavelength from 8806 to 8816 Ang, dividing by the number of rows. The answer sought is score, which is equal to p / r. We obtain 1.2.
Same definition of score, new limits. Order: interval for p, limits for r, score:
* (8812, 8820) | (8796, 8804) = 2.2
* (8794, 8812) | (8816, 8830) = 0.8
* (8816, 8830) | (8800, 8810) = 2.5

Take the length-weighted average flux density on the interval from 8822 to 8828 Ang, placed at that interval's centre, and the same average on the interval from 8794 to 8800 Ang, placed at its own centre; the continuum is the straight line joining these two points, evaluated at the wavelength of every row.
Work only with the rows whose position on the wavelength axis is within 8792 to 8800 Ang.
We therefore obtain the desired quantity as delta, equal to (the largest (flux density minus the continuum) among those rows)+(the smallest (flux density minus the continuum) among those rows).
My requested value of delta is 0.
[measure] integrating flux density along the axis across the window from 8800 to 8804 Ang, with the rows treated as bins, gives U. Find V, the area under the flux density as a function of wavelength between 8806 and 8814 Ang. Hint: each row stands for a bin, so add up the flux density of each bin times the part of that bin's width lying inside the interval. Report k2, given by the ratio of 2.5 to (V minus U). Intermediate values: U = 901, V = 1674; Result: 0.003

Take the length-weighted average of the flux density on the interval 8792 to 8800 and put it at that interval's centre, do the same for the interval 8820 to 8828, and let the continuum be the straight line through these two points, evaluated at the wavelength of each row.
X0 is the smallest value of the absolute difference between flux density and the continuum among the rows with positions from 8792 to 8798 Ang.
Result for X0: 0.6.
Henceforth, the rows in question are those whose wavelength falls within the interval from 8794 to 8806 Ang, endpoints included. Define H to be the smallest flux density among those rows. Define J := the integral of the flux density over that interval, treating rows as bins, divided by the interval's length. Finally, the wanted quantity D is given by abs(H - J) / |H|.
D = 0.028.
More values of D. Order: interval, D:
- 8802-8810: 0.021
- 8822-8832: 0.034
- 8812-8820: 0.060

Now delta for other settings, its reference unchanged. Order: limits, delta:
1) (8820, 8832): 11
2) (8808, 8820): -49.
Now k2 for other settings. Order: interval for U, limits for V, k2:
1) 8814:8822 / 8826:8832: -0.009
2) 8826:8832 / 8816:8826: 0.003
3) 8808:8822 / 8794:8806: -0.010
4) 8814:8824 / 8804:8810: -0.003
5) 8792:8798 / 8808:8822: 0.002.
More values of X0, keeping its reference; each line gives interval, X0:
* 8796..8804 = 0.0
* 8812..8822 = 4.6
